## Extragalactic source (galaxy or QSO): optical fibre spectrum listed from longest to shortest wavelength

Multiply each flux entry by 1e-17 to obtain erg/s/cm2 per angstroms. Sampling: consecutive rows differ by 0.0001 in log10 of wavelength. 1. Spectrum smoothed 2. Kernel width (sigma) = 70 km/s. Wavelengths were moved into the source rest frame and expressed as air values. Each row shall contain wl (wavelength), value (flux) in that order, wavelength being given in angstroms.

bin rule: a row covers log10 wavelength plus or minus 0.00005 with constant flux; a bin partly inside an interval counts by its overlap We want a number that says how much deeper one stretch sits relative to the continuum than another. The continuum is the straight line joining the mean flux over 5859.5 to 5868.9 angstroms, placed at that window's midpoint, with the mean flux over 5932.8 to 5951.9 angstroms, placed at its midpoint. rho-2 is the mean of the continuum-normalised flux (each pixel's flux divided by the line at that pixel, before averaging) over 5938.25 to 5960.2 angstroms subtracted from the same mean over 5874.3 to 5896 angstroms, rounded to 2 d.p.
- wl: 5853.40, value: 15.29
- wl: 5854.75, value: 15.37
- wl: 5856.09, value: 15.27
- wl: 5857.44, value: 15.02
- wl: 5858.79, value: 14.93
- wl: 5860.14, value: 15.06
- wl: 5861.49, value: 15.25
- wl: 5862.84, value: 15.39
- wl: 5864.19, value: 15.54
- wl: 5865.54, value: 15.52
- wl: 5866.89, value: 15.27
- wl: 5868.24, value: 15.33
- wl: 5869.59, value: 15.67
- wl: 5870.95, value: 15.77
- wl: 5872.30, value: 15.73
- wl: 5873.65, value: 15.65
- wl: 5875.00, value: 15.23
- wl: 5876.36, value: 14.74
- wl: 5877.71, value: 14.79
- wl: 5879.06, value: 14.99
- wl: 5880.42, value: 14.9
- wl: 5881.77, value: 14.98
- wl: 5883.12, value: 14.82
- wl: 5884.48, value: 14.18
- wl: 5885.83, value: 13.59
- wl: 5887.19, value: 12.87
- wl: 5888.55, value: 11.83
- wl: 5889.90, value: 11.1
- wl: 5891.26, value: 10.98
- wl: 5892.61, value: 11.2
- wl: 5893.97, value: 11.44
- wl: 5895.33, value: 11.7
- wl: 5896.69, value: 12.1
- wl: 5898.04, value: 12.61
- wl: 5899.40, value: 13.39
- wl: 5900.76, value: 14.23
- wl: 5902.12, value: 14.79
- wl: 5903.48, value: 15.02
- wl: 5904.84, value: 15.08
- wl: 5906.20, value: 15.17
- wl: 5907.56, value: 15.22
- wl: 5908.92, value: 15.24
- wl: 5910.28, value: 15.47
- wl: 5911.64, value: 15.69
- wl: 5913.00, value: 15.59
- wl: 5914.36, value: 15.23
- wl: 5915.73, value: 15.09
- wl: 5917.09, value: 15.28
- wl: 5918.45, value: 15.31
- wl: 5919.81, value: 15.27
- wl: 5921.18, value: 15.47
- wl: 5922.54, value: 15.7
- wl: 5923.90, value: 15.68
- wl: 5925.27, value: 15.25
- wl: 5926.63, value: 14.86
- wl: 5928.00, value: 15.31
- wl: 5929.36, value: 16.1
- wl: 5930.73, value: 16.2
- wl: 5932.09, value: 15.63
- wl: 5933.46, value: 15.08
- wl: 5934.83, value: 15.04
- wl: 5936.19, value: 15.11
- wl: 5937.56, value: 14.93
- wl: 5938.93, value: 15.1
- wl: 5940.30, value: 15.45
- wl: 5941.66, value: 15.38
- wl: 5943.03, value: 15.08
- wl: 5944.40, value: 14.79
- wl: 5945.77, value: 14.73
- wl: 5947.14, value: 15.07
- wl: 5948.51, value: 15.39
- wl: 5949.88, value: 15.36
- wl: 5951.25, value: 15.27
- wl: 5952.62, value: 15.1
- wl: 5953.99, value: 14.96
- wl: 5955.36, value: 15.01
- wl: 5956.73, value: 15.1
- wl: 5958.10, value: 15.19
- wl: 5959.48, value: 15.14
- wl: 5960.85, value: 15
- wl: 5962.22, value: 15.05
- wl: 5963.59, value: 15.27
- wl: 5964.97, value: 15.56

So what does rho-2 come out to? -0.13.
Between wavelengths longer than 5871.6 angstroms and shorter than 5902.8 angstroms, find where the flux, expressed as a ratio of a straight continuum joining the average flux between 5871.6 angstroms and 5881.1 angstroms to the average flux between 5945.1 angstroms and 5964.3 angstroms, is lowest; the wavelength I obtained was 5891.26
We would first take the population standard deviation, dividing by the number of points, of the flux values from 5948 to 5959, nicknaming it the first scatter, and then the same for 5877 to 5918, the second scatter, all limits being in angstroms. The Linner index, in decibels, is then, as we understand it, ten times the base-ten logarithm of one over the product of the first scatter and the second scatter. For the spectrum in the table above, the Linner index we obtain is 6.4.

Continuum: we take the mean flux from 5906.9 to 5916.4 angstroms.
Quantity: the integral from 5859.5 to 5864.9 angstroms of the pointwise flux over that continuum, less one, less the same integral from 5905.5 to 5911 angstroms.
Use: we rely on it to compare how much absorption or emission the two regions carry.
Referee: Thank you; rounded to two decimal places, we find 0.01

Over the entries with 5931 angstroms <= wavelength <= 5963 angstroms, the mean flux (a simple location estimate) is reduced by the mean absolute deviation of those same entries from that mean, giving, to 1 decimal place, 15.0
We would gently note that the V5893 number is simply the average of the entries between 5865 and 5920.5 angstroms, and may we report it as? 14.3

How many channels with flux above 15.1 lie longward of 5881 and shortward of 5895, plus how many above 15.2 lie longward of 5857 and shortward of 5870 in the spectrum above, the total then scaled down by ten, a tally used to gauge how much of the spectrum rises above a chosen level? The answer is 0.70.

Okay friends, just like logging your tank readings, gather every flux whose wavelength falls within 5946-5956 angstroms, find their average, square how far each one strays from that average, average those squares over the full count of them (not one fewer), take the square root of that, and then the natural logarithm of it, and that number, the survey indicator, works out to -1.83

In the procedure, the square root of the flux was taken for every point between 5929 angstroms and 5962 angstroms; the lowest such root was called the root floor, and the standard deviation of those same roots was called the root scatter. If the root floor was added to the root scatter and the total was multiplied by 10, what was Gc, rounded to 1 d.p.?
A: 38.8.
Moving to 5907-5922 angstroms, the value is 39.1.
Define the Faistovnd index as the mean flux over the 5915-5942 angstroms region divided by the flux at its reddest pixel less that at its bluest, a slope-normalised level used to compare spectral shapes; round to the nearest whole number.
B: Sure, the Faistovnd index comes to 53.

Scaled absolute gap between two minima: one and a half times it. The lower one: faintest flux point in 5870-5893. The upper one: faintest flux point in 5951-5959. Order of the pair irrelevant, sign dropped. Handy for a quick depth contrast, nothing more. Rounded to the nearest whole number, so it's 6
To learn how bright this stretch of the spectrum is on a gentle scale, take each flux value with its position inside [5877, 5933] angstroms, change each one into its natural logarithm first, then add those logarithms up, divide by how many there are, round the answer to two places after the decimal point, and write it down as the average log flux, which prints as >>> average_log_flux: 2.66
